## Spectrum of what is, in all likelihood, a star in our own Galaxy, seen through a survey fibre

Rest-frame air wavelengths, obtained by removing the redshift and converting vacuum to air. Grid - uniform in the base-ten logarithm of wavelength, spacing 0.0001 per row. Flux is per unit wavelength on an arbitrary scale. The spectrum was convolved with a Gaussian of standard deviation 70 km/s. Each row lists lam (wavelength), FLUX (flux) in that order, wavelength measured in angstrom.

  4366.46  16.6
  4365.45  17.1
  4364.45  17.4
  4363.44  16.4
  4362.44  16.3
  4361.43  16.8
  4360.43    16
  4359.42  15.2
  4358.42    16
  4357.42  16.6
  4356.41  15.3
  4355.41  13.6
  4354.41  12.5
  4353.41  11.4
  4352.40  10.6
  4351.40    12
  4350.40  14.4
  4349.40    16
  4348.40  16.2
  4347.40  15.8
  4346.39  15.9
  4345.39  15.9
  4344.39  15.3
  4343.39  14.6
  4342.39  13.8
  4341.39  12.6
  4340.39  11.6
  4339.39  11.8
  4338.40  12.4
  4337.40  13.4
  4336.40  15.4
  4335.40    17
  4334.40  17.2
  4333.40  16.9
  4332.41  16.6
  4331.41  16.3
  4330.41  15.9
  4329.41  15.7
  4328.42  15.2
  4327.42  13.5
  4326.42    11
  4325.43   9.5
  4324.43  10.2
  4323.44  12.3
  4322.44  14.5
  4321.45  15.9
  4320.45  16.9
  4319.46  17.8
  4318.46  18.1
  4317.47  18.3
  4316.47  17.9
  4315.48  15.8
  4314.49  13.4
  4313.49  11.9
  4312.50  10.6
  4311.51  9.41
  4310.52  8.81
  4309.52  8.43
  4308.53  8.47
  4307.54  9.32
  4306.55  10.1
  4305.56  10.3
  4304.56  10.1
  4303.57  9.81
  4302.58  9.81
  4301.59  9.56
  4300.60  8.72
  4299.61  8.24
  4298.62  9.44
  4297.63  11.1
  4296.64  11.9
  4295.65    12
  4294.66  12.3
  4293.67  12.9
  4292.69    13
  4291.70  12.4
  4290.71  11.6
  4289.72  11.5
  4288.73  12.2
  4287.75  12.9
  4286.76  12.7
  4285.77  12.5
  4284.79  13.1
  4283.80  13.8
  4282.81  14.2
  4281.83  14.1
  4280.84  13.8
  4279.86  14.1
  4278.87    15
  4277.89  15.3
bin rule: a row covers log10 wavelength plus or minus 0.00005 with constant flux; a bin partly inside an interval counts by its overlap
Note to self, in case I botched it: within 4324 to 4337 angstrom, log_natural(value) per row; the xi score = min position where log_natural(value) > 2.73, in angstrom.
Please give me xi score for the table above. 4329.41 angstrom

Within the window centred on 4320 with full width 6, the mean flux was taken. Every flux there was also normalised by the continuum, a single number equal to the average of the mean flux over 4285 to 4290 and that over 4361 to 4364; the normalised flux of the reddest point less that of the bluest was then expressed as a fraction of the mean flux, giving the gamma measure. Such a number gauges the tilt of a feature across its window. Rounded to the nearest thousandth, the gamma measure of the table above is -0.016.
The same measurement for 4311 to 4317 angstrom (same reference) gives 0.045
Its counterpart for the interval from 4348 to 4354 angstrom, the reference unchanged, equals -0.025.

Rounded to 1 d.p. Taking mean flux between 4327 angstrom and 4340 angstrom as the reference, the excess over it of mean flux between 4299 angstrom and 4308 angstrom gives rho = -5.6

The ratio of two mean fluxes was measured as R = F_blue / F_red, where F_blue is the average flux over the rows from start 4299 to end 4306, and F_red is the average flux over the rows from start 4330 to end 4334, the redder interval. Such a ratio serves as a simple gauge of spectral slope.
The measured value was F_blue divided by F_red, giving 0.58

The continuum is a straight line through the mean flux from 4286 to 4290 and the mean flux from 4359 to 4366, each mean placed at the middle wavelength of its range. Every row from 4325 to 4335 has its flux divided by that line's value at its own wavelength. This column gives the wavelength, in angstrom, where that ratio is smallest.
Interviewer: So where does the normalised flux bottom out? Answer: 4325.43 angstrom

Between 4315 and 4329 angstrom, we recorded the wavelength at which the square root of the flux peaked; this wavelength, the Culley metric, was 4317.47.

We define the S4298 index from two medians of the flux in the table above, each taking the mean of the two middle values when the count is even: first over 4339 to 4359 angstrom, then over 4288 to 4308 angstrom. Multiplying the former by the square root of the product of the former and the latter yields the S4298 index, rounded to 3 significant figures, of 181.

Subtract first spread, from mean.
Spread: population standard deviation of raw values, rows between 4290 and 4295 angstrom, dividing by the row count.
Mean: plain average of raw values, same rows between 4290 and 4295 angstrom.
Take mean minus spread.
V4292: 11.9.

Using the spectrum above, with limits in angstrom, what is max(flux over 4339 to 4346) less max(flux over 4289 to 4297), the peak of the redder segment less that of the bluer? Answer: 3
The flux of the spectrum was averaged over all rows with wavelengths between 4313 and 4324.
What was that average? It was 16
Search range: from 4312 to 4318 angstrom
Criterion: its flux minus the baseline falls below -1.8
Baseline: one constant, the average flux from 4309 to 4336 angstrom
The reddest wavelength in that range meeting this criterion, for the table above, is 4313.49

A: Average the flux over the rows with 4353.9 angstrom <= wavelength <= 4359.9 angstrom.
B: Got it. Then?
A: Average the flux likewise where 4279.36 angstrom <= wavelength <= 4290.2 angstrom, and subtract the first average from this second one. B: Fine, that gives -1.7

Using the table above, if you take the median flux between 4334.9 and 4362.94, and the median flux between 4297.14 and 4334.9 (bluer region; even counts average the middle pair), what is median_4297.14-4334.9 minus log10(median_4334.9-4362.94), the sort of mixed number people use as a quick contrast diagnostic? 10.3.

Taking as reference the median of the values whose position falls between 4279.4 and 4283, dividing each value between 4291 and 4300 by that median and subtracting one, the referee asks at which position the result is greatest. 4292.69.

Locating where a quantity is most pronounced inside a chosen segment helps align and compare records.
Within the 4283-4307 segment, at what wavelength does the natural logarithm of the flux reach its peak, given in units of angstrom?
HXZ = 4283.80 angstrom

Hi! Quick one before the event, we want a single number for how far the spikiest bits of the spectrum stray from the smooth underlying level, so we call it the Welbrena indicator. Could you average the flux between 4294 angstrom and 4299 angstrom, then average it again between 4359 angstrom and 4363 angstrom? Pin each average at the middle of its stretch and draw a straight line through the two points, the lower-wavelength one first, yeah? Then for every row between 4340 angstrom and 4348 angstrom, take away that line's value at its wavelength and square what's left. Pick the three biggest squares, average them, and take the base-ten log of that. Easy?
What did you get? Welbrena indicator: 0.67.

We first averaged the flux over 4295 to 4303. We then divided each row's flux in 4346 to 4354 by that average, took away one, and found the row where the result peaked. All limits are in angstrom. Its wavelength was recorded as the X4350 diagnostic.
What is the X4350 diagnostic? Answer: 4348.40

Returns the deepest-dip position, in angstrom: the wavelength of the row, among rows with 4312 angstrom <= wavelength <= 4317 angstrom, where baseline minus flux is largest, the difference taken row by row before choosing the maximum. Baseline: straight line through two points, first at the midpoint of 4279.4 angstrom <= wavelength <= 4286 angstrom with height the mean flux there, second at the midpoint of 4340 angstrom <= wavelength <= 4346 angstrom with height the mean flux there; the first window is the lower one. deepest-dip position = 4312.50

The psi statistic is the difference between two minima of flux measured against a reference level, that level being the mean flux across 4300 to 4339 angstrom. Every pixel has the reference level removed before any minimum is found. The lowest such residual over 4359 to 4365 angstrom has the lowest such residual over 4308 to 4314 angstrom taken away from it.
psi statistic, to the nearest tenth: 6.8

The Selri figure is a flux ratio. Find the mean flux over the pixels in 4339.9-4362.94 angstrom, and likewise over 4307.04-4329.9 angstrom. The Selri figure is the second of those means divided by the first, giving 0.91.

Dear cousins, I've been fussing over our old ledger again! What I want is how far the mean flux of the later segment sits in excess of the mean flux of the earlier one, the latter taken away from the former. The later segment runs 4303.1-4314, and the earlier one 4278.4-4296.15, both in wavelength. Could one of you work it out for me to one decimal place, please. -3.3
